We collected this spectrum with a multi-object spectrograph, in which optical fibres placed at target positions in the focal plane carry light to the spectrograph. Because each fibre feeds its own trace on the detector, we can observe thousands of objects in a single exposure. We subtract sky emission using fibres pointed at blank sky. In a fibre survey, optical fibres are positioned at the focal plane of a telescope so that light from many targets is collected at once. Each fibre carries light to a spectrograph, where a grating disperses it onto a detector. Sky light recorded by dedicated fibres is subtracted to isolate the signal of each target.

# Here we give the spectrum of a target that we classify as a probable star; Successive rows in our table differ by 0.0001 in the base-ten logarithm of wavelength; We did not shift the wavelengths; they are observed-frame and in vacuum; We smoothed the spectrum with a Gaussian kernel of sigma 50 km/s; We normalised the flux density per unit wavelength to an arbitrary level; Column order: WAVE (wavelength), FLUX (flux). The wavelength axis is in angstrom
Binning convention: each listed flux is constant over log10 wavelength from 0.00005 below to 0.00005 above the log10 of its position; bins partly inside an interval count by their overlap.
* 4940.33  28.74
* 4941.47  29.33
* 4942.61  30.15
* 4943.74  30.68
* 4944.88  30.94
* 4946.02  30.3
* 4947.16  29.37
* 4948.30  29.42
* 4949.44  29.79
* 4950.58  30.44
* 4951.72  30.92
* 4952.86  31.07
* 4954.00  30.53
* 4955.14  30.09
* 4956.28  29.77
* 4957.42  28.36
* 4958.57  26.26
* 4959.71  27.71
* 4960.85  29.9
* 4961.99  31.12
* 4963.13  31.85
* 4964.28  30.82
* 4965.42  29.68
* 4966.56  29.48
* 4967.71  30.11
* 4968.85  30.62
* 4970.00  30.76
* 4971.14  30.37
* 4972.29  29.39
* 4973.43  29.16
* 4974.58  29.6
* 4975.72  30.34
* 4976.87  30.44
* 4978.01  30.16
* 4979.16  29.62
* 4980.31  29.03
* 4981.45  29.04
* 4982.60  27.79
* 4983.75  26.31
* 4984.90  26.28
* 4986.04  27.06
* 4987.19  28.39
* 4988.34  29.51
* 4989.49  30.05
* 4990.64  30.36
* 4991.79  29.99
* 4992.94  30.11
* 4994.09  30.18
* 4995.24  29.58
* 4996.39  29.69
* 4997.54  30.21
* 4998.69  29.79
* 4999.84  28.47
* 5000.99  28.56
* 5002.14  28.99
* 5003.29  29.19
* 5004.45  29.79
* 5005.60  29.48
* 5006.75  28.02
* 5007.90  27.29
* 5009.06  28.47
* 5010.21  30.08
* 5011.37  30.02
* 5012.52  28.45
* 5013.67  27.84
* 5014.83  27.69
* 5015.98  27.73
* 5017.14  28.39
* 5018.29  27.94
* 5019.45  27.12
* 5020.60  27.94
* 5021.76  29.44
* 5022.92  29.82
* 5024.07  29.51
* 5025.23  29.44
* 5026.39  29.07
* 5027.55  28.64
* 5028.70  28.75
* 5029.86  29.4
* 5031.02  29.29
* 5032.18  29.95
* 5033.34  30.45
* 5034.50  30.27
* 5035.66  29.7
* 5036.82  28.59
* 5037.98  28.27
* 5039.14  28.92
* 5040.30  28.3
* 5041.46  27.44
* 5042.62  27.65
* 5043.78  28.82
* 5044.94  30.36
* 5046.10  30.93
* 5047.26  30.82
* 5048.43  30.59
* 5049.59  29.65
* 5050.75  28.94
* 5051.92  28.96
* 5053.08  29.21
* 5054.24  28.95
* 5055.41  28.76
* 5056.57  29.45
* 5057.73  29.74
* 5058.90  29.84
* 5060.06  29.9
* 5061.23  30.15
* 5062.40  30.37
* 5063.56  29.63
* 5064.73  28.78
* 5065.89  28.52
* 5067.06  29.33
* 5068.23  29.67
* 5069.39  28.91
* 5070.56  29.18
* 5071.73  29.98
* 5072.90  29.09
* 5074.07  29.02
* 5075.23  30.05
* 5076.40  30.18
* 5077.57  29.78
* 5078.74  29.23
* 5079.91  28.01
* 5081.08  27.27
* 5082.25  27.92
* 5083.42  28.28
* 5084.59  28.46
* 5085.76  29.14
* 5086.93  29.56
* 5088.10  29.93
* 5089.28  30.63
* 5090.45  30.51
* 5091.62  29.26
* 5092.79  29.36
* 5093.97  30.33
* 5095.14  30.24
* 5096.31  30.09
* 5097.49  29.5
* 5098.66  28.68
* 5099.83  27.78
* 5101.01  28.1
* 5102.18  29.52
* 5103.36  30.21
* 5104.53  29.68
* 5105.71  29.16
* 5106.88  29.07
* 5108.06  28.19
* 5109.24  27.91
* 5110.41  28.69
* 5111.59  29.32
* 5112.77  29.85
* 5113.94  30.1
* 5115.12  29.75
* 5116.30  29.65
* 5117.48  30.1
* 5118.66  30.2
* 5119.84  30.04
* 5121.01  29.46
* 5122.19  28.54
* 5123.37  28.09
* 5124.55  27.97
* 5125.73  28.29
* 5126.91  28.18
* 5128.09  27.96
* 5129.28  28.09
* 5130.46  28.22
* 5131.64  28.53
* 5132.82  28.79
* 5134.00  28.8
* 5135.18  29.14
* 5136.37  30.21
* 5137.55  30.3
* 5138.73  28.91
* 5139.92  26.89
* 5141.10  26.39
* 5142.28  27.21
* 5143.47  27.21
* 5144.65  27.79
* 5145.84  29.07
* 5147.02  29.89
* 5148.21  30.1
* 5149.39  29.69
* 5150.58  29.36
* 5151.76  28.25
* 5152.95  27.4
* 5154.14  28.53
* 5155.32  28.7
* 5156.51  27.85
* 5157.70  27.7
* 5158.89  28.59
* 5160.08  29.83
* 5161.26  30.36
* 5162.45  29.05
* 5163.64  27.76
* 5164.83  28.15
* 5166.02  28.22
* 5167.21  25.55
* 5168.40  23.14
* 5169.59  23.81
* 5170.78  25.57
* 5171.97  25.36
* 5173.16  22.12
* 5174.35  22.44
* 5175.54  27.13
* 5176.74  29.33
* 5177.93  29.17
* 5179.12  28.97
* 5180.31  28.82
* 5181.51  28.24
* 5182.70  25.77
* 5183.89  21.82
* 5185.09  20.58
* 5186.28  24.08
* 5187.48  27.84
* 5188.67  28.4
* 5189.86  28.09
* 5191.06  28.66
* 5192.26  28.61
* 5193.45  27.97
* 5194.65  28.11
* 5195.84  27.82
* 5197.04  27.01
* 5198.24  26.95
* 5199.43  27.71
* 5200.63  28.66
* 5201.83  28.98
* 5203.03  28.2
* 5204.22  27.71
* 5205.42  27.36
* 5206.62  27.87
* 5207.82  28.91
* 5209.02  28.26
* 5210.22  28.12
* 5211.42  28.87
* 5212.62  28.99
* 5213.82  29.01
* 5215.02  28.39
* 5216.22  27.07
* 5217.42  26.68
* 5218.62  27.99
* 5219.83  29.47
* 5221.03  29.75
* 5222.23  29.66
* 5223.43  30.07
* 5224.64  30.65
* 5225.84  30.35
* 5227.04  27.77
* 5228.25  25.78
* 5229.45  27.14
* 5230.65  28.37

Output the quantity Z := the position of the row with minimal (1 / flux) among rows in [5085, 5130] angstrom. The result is 5089.28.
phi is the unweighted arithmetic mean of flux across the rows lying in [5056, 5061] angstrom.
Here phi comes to 29.7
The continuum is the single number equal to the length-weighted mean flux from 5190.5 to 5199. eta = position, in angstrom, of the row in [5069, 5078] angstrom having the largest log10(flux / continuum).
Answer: 5076.40 angstrom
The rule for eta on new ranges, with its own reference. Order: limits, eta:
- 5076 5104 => 5089.28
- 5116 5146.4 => 5137.55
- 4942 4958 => 4952.86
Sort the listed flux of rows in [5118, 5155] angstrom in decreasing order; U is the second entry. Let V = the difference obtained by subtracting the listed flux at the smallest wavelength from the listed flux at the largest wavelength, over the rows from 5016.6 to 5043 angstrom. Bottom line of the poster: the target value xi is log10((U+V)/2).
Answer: 1.17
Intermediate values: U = 30.21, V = -0.74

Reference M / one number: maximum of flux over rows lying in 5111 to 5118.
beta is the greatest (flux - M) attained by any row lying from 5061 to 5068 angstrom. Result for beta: 0.3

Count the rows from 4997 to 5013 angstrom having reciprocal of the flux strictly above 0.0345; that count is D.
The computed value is 6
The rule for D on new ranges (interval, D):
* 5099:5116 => 5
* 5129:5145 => 11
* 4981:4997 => 5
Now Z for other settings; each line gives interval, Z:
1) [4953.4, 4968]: 4963.13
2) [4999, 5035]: 5033.34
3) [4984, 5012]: 4990.64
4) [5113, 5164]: 5161.26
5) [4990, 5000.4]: 4990.64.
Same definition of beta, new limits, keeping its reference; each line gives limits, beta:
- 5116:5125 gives 0.1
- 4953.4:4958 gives 0.4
